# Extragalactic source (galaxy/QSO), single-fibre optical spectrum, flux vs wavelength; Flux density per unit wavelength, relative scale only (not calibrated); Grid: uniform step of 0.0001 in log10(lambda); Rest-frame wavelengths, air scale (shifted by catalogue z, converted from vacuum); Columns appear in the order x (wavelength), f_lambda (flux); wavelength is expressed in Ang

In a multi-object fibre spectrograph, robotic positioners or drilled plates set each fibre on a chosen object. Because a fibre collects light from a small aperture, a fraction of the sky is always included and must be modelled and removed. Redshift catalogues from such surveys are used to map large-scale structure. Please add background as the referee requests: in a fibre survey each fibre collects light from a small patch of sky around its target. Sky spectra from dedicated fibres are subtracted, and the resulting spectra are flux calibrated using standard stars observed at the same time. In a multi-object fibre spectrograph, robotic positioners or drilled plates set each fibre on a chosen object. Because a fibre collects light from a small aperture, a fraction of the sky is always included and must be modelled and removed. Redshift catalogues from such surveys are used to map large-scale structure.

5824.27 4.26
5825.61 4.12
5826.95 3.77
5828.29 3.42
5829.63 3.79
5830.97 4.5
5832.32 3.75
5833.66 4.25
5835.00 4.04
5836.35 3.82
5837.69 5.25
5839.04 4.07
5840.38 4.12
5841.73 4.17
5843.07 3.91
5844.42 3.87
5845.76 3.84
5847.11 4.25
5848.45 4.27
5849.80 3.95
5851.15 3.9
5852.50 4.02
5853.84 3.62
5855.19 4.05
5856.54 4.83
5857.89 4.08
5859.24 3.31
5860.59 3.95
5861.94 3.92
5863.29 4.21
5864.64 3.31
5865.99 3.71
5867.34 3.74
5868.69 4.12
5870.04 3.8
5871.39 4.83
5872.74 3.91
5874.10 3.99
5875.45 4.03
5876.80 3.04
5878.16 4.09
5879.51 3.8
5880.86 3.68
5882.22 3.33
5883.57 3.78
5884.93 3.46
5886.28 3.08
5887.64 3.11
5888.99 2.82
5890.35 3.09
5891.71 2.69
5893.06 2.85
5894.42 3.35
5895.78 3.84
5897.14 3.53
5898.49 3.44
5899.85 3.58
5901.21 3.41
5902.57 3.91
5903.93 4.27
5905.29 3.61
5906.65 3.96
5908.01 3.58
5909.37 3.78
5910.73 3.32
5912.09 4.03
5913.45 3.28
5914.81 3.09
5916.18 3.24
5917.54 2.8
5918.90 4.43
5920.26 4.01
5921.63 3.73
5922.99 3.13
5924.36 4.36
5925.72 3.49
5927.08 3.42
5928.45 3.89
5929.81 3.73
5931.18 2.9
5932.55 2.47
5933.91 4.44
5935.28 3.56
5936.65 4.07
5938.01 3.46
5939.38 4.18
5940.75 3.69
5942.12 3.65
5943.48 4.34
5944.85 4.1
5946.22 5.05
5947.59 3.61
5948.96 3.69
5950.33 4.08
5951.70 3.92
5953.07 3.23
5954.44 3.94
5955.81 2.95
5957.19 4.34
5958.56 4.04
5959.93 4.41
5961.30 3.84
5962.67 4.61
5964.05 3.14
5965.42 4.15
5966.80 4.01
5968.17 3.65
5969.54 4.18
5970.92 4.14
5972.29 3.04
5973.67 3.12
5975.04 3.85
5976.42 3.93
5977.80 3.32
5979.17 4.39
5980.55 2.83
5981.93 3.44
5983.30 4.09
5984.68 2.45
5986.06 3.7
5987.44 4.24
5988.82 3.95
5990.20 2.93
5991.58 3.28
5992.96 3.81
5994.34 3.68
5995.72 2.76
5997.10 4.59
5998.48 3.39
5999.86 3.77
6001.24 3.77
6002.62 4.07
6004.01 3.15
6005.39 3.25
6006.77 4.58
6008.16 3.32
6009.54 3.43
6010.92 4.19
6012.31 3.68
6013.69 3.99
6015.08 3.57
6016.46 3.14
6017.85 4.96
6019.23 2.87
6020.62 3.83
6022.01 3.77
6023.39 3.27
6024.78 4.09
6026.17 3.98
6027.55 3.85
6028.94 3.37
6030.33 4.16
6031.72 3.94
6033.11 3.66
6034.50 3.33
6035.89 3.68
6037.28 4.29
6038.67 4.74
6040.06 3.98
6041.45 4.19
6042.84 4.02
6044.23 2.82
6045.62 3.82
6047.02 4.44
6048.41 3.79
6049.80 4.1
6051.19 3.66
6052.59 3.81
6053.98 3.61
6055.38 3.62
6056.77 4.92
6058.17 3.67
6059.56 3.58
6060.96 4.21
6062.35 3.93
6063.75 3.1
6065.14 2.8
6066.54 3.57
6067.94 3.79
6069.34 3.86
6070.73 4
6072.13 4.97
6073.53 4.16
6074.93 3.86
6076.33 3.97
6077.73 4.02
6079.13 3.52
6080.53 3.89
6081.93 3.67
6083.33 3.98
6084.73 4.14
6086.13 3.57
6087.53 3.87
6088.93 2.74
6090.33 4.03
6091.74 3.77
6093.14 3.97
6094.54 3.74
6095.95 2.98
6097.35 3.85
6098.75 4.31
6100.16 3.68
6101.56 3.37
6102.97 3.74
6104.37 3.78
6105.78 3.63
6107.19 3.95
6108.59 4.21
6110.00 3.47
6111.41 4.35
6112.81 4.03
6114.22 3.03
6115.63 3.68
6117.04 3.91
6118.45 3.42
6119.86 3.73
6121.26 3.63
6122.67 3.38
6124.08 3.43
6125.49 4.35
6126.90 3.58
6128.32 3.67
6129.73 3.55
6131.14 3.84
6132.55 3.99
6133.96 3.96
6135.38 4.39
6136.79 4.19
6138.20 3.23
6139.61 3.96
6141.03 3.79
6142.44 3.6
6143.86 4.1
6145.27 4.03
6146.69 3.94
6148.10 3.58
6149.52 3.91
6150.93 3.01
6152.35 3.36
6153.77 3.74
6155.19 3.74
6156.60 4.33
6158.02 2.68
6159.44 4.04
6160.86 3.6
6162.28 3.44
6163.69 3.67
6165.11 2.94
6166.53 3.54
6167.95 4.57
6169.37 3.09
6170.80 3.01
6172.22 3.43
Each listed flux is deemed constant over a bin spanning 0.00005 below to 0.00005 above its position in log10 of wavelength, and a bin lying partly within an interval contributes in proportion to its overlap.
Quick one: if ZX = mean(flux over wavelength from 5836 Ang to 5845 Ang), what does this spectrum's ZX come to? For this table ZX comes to 4.2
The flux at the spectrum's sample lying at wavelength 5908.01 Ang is 3.58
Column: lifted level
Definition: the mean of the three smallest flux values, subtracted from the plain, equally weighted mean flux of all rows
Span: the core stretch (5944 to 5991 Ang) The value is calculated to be 1.0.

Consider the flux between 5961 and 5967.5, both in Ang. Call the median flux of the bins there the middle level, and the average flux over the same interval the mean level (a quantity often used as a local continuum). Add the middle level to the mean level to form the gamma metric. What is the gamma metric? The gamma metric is 7.96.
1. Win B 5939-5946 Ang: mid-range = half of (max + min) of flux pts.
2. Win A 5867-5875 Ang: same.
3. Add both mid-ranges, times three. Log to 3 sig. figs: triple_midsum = 24.8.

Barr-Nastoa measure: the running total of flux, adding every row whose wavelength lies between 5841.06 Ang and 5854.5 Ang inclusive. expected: 39.8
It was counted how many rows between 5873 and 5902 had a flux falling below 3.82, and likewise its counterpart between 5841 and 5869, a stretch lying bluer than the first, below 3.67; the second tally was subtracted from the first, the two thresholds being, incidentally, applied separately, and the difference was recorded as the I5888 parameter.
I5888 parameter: 14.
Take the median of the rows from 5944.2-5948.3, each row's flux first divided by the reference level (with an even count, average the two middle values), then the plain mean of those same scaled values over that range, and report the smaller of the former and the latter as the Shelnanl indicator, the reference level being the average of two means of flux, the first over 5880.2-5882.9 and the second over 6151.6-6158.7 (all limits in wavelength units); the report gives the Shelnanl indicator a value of 1.16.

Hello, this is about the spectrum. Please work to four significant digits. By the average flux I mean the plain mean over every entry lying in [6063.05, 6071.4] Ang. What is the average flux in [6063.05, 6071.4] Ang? 3.520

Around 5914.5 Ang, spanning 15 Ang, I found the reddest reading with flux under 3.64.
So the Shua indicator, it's 5917.54 Ang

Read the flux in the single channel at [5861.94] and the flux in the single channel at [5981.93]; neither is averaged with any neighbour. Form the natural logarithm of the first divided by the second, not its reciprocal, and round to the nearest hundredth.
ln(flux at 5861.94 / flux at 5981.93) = 0.13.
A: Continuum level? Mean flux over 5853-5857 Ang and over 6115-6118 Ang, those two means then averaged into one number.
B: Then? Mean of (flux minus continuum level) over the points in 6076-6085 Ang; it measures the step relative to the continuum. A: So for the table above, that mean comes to -0.1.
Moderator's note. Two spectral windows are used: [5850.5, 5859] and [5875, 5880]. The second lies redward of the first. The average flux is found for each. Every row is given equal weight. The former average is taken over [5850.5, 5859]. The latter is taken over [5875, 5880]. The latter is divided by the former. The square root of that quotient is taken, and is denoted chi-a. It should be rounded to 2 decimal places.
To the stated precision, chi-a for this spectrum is 0.96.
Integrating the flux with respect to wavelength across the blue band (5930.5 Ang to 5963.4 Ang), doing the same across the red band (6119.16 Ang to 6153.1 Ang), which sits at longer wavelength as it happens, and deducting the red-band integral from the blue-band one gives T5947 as -1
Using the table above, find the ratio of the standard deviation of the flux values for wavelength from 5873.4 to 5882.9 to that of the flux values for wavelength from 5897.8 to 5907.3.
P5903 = 1.24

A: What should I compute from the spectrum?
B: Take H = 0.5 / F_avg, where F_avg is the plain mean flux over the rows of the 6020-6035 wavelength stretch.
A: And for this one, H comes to 0.133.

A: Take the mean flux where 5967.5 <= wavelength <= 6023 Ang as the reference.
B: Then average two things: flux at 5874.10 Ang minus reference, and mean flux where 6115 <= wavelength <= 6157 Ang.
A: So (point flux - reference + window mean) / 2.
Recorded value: 2.05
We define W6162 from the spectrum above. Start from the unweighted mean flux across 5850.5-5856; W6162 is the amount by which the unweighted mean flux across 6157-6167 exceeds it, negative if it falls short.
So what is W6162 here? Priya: -0.48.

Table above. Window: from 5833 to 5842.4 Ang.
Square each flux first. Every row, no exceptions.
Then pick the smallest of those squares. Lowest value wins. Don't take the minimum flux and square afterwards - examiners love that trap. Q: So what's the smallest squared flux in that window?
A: 15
